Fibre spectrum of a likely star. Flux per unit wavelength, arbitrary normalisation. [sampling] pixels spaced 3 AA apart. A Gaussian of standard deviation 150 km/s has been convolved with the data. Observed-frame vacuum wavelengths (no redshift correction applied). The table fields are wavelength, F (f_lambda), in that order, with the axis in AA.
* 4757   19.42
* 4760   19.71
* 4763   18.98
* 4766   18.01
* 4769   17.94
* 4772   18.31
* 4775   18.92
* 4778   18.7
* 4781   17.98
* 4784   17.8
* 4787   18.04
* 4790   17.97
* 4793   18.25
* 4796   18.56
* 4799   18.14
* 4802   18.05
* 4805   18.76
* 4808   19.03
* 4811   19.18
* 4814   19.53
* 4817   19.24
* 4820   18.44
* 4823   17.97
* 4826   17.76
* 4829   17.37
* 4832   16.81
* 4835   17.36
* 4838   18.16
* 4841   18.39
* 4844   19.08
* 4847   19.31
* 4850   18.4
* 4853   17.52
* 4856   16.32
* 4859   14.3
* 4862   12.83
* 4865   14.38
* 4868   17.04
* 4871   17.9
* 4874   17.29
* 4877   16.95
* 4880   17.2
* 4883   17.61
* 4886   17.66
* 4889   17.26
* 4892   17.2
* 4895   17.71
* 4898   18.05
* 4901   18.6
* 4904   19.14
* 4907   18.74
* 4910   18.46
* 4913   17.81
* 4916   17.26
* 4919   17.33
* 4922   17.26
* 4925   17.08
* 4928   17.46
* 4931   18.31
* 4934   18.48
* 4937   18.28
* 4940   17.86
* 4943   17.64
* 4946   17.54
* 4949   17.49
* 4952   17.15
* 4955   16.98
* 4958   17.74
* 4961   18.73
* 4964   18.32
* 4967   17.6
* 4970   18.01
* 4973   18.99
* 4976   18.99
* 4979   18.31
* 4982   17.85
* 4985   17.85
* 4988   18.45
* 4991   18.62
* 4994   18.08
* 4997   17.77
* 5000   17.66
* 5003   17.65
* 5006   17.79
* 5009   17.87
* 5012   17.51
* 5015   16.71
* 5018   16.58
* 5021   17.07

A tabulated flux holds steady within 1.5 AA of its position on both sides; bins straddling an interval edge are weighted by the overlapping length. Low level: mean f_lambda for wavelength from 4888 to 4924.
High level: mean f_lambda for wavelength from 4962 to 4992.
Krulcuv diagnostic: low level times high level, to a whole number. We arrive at 328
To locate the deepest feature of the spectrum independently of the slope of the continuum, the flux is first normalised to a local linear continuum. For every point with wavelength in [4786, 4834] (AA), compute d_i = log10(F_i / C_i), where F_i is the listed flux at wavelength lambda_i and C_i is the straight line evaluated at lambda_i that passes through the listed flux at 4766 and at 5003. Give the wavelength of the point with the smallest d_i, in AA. 4832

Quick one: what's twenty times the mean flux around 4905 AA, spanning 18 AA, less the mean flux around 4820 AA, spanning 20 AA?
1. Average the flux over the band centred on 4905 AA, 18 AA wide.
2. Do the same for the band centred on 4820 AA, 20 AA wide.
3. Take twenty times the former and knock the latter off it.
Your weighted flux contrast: 351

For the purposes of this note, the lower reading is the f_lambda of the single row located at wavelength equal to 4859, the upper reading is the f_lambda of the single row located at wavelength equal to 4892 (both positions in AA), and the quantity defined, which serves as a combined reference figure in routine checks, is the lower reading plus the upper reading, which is 31.5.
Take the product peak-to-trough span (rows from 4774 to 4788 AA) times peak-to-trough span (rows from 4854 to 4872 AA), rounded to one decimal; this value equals 5.7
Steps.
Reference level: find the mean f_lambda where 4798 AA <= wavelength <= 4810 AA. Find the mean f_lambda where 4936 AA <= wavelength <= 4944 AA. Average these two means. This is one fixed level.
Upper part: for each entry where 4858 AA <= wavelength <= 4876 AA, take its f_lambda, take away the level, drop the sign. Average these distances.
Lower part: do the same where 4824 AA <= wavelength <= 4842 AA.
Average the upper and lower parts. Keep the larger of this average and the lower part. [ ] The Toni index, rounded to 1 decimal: 1.6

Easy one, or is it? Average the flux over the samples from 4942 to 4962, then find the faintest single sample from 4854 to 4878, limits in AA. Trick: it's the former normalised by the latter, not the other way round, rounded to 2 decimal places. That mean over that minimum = 1.37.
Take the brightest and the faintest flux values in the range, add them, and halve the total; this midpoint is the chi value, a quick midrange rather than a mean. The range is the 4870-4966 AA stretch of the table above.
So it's 18.0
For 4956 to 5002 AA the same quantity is 18.3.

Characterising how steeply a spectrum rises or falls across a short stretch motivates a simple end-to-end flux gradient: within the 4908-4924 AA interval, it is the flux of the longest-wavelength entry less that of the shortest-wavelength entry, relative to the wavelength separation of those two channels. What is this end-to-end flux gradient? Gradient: -0.10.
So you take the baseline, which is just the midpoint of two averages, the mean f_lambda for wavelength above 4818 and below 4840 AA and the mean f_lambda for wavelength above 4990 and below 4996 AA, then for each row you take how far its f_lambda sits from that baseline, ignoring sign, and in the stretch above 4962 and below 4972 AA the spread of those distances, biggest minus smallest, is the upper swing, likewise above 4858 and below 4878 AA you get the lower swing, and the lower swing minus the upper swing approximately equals 4.7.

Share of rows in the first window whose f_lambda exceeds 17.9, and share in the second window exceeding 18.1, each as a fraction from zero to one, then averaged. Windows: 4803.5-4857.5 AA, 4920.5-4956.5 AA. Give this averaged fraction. 0.46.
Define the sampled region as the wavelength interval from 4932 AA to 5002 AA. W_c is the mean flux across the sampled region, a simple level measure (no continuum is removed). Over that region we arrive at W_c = 18.0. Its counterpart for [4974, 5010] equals 18.1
